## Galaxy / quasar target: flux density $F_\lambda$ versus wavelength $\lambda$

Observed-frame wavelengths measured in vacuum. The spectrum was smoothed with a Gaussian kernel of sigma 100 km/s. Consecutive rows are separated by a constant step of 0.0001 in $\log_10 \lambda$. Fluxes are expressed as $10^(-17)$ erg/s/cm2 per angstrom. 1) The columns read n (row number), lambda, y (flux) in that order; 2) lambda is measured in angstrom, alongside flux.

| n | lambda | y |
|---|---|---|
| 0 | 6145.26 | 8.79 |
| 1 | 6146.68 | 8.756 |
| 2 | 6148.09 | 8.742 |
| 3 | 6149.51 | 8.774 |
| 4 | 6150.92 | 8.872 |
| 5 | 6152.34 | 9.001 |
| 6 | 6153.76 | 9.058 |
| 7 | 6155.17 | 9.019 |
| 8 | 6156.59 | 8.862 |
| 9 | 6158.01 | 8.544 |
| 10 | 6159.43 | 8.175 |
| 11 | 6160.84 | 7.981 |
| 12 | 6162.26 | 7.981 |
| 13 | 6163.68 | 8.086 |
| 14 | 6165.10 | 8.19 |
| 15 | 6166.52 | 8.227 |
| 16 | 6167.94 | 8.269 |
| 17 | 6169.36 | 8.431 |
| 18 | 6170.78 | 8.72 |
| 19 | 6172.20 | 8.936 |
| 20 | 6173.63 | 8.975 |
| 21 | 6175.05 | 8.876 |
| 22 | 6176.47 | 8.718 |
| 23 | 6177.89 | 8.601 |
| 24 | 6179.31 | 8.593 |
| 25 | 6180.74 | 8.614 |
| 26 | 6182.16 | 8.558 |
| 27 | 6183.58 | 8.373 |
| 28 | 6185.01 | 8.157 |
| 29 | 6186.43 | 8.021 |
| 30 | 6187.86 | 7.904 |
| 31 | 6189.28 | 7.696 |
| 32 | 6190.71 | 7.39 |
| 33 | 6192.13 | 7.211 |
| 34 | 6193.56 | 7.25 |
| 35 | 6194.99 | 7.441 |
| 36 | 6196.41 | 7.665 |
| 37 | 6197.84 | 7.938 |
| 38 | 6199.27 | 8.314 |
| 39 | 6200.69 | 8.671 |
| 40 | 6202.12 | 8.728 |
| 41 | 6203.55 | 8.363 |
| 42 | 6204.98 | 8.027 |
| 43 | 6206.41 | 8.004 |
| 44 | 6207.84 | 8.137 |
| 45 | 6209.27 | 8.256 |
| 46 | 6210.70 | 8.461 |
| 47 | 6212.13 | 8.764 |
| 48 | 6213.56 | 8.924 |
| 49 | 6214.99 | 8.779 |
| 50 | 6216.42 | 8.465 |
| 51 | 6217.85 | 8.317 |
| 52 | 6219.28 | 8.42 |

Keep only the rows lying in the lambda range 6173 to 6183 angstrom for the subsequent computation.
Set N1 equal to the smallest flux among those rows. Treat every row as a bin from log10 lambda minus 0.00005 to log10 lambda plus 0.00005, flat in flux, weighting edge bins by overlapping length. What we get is 8.558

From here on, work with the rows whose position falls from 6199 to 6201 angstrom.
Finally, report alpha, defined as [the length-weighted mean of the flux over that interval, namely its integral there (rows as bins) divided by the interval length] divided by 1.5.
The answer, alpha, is 5.69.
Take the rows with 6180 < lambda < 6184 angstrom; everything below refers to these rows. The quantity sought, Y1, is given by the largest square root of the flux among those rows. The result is 2.93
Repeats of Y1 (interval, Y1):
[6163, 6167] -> 2.87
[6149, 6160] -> 3.01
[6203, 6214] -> 2.99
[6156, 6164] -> 2.98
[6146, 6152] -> 2.98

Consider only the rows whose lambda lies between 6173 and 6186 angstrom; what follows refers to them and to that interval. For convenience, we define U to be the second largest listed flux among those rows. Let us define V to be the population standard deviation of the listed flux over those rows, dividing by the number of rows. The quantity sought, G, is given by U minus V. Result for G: 8.6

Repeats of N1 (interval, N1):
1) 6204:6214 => 8.004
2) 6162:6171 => 7.981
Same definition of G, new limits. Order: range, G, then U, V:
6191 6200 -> 7.5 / 7.938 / 0.39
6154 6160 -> 8.5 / 8.862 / 0.32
